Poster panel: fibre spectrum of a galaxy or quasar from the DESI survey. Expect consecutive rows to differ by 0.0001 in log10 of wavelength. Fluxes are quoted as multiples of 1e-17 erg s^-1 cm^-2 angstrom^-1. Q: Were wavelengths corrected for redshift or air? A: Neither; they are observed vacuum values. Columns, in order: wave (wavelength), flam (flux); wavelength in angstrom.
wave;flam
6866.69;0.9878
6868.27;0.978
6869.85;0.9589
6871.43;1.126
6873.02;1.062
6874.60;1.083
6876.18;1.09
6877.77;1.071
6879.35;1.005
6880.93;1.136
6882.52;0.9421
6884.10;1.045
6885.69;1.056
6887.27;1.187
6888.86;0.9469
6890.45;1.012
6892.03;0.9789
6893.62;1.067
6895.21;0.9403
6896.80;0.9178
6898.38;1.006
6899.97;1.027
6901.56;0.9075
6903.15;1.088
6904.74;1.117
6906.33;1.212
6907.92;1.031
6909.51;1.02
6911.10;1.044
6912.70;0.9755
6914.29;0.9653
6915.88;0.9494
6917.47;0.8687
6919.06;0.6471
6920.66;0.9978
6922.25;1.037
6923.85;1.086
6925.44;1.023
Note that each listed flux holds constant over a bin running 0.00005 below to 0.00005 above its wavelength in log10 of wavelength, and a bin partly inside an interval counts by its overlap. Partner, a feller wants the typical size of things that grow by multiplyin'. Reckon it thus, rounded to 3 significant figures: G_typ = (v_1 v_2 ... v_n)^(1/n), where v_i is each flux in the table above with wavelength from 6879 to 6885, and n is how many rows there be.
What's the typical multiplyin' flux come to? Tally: 1.03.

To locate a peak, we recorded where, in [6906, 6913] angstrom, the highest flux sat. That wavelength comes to 6906.33 angstrom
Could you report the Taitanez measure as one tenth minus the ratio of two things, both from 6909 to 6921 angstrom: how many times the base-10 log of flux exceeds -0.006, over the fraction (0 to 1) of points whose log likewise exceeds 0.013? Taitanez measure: -24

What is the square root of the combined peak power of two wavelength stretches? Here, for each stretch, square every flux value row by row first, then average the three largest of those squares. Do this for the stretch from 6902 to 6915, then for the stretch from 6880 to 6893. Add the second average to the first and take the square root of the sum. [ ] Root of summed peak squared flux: 1.60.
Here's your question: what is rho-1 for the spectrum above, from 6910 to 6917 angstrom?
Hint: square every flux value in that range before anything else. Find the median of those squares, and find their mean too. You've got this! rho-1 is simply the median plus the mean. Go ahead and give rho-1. 1.9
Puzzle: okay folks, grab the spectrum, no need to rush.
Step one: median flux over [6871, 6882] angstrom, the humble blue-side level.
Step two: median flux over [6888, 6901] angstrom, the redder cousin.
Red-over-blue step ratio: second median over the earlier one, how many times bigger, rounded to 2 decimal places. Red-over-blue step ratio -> 0.92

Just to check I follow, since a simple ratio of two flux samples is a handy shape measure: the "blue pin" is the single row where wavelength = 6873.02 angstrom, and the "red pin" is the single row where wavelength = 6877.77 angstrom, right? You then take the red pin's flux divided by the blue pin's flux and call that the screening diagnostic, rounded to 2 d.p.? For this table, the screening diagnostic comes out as 1.01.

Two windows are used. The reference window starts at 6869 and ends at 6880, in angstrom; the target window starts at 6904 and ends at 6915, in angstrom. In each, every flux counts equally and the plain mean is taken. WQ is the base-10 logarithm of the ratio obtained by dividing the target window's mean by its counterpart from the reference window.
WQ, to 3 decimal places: -0.002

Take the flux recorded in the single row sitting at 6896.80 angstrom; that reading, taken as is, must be 0.9178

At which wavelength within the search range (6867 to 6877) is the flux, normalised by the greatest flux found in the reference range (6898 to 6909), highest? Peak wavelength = 6871.43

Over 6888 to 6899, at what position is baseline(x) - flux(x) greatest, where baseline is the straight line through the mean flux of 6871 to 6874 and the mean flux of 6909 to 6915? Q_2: 6896.80 angstrom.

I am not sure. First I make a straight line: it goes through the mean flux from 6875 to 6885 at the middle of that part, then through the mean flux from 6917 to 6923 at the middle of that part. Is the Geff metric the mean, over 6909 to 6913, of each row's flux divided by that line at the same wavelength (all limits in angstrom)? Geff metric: 1.10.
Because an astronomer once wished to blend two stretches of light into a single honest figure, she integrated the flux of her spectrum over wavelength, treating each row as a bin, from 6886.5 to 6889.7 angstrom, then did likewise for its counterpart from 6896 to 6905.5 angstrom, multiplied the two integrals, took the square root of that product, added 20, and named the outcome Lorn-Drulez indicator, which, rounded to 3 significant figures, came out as 25.7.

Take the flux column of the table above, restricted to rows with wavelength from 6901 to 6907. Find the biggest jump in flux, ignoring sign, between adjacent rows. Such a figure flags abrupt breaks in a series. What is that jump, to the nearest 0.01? 0.18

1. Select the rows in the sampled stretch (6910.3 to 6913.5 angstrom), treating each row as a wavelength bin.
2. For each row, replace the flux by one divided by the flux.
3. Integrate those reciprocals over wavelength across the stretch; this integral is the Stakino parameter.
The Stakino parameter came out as 3.2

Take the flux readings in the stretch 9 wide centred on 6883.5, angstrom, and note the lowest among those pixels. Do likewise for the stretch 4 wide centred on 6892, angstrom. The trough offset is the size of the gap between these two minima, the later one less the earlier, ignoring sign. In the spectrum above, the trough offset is 0.037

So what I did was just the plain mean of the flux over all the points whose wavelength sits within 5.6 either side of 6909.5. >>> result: 1.05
